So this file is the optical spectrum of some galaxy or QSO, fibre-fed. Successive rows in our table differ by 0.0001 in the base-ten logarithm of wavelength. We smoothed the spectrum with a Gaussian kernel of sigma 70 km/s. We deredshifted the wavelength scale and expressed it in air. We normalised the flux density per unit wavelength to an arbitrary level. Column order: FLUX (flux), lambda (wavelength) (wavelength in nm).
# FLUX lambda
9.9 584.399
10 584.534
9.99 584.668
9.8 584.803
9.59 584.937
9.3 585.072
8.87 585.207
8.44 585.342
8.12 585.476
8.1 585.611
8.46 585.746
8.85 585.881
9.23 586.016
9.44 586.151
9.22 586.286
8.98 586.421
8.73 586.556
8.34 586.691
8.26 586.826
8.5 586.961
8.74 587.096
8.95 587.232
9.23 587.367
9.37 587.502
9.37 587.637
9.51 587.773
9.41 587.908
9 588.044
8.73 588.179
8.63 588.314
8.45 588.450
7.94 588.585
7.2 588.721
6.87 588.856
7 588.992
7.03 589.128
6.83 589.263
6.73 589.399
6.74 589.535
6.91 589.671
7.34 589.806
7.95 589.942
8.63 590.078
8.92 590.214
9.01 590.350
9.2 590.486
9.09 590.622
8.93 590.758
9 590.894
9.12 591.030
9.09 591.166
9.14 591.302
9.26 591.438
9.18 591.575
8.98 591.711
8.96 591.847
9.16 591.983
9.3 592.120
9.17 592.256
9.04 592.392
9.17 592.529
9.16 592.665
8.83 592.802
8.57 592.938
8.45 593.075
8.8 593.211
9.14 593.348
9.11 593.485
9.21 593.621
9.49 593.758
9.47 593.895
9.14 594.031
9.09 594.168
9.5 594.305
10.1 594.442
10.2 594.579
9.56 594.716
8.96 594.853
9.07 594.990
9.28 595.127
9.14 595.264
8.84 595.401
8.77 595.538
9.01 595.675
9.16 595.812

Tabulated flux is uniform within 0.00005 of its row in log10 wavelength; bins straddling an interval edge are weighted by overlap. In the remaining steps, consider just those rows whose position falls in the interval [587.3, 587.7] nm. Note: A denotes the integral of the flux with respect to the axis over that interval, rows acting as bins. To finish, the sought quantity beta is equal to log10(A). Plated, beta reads 0.57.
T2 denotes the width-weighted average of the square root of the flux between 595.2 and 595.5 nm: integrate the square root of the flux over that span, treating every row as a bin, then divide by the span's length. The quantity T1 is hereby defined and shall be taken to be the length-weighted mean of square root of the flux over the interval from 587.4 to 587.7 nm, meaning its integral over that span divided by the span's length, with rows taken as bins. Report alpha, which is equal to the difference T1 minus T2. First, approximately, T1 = 3.06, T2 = 3.00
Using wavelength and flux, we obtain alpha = 0.07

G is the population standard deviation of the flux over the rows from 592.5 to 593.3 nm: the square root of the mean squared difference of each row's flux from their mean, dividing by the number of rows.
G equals 0.27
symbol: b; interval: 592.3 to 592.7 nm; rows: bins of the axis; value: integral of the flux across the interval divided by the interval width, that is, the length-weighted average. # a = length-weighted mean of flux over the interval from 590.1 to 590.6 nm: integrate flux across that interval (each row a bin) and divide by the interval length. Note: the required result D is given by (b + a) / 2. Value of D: 9.1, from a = 9.0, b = 9.1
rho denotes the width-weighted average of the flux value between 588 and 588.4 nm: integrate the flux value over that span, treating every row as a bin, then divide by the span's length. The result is 8.8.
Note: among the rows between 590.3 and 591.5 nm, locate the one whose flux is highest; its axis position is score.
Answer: 591.438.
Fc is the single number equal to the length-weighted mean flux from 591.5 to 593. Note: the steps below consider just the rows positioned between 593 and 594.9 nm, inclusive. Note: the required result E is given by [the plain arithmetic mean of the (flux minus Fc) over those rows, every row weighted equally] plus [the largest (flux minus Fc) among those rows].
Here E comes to 1.40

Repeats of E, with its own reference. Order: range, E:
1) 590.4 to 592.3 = 0.31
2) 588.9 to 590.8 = -1.02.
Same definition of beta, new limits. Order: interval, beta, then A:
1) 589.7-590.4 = 0.76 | 5.8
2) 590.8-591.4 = 0.74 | 5.5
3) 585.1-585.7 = 0.70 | 5.1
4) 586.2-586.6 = 0.56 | 3.6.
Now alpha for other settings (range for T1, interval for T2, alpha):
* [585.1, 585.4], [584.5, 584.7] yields -0.22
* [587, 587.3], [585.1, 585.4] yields 0.01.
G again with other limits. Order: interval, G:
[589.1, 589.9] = 0.21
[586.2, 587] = 0.34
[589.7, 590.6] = 0.66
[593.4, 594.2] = 0.17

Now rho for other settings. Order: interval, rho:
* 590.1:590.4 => 8.9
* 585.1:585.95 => 8.5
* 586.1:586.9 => 8.8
